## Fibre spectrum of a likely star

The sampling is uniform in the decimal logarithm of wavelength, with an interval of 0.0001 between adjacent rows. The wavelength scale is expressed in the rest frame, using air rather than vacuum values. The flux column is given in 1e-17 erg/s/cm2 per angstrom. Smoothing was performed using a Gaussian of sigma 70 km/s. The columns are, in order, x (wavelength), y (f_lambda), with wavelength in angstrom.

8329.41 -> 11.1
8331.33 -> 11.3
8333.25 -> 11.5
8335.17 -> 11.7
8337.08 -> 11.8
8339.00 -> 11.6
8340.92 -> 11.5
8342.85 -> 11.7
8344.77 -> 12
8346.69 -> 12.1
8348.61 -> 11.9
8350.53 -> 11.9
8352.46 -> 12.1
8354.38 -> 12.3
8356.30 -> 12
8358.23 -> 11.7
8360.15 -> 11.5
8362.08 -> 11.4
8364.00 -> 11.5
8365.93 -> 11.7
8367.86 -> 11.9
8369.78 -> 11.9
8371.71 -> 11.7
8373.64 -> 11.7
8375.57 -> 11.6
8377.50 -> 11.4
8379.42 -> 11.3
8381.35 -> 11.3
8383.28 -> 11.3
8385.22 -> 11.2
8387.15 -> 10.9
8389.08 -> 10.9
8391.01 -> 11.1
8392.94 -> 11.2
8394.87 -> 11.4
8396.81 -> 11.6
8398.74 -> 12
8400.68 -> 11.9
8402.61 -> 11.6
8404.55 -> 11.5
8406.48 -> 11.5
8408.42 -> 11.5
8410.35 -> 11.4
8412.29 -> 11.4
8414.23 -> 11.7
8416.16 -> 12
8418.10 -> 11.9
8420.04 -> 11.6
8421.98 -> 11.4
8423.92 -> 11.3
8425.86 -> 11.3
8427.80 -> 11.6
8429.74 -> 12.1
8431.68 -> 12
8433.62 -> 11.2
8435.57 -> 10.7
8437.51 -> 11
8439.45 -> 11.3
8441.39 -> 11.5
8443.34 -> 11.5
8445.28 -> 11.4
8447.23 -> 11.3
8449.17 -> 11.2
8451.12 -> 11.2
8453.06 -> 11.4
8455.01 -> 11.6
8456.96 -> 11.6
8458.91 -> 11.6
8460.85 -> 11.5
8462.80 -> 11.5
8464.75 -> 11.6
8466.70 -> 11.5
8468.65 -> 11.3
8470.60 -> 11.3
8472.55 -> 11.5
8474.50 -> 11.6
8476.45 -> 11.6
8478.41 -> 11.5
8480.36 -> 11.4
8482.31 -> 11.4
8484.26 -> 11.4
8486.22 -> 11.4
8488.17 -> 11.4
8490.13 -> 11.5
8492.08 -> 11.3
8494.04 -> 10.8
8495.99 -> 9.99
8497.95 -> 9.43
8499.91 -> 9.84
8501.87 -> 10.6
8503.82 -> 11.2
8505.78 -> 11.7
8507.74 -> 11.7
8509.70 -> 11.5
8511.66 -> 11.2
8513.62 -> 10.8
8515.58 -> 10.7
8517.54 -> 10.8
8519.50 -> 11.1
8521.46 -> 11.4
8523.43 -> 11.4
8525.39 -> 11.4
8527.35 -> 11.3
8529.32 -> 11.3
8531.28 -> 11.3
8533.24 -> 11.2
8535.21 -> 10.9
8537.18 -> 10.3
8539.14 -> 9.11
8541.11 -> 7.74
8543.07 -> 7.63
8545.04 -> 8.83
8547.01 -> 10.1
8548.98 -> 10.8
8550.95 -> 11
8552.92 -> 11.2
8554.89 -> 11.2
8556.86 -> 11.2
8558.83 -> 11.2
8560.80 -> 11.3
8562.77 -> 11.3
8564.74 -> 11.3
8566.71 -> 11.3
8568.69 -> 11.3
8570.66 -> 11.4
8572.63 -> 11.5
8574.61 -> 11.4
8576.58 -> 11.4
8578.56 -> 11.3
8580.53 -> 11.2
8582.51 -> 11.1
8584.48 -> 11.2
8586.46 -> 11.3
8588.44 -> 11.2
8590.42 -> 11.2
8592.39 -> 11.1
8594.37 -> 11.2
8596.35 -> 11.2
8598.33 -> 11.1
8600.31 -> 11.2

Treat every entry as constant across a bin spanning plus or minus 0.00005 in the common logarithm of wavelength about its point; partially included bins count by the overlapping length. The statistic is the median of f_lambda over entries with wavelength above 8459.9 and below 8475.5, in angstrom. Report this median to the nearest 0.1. 11.5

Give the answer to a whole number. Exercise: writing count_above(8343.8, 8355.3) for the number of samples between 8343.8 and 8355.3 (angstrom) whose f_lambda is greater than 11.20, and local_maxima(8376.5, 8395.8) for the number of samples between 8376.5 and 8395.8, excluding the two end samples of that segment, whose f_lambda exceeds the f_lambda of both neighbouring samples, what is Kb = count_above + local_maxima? 6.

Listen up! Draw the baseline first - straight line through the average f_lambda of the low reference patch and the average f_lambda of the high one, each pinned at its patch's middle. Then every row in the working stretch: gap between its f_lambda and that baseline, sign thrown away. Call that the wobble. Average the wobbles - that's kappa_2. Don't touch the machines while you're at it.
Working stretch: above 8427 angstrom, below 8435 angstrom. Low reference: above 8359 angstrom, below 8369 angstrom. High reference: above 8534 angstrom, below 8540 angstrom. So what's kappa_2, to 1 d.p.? 0.7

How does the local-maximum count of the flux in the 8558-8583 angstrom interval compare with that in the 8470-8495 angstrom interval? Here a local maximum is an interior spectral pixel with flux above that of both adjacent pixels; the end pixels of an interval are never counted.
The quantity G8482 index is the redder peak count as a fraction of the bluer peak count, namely 1.0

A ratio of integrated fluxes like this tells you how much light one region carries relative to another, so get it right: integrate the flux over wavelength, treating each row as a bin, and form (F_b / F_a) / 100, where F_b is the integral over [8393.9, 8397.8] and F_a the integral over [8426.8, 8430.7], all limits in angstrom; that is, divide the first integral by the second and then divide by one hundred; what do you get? 0.0097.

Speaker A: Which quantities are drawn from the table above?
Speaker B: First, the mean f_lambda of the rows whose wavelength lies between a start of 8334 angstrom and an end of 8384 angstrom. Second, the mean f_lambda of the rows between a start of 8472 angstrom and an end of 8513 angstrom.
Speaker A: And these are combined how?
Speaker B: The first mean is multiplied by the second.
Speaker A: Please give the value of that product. 130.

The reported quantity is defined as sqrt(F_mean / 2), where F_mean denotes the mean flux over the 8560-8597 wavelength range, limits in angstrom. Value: 2.374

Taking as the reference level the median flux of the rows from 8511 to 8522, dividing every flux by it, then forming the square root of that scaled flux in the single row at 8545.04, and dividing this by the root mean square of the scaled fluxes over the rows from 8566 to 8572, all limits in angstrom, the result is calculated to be 0.868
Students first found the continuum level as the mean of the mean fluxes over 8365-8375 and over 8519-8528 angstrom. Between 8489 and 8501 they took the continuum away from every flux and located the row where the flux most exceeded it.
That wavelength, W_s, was 8490.13 angstrom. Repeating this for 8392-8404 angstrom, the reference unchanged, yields 8398.74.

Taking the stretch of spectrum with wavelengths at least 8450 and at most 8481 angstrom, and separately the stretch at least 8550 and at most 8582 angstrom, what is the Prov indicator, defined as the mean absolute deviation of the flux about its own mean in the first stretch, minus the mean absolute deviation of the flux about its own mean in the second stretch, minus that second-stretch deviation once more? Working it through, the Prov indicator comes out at -0.07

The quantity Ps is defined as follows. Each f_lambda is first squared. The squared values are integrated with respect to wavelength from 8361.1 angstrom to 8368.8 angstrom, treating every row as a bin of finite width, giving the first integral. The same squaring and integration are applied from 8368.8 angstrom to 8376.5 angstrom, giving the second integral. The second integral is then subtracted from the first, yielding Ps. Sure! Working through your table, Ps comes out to -19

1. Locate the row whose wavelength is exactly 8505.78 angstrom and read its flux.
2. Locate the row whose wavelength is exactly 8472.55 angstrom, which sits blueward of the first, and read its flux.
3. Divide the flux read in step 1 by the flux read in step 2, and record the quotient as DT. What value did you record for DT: 1.02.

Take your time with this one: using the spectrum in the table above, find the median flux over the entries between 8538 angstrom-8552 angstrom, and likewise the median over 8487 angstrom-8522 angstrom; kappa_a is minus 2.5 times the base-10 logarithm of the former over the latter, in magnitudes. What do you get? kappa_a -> 0.22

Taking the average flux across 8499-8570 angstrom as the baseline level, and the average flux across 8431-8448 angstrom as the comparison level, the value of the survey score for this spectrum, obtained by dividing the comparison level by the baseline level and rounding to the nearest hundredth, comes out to 1.05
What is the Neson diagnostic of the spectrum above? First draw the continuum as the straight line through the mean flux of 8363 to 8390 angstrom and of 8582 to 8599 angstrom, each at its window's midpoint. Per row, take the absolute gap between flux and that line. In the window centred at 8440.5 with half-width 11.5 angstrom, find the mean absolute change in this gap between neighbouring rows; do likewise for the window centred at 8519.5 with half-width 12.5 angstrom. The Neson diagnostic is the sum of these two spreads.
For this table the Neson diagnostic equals 0.290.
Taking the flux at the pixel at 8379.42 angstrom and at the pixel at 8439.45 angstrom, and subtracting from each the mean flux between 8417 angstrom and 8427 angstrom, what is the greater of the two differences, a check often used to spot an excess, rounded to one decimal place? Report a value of -0.2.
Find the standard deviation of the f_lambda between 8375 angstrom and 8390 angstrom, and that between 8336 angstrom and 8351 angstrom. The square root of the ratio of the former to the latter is 1.1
